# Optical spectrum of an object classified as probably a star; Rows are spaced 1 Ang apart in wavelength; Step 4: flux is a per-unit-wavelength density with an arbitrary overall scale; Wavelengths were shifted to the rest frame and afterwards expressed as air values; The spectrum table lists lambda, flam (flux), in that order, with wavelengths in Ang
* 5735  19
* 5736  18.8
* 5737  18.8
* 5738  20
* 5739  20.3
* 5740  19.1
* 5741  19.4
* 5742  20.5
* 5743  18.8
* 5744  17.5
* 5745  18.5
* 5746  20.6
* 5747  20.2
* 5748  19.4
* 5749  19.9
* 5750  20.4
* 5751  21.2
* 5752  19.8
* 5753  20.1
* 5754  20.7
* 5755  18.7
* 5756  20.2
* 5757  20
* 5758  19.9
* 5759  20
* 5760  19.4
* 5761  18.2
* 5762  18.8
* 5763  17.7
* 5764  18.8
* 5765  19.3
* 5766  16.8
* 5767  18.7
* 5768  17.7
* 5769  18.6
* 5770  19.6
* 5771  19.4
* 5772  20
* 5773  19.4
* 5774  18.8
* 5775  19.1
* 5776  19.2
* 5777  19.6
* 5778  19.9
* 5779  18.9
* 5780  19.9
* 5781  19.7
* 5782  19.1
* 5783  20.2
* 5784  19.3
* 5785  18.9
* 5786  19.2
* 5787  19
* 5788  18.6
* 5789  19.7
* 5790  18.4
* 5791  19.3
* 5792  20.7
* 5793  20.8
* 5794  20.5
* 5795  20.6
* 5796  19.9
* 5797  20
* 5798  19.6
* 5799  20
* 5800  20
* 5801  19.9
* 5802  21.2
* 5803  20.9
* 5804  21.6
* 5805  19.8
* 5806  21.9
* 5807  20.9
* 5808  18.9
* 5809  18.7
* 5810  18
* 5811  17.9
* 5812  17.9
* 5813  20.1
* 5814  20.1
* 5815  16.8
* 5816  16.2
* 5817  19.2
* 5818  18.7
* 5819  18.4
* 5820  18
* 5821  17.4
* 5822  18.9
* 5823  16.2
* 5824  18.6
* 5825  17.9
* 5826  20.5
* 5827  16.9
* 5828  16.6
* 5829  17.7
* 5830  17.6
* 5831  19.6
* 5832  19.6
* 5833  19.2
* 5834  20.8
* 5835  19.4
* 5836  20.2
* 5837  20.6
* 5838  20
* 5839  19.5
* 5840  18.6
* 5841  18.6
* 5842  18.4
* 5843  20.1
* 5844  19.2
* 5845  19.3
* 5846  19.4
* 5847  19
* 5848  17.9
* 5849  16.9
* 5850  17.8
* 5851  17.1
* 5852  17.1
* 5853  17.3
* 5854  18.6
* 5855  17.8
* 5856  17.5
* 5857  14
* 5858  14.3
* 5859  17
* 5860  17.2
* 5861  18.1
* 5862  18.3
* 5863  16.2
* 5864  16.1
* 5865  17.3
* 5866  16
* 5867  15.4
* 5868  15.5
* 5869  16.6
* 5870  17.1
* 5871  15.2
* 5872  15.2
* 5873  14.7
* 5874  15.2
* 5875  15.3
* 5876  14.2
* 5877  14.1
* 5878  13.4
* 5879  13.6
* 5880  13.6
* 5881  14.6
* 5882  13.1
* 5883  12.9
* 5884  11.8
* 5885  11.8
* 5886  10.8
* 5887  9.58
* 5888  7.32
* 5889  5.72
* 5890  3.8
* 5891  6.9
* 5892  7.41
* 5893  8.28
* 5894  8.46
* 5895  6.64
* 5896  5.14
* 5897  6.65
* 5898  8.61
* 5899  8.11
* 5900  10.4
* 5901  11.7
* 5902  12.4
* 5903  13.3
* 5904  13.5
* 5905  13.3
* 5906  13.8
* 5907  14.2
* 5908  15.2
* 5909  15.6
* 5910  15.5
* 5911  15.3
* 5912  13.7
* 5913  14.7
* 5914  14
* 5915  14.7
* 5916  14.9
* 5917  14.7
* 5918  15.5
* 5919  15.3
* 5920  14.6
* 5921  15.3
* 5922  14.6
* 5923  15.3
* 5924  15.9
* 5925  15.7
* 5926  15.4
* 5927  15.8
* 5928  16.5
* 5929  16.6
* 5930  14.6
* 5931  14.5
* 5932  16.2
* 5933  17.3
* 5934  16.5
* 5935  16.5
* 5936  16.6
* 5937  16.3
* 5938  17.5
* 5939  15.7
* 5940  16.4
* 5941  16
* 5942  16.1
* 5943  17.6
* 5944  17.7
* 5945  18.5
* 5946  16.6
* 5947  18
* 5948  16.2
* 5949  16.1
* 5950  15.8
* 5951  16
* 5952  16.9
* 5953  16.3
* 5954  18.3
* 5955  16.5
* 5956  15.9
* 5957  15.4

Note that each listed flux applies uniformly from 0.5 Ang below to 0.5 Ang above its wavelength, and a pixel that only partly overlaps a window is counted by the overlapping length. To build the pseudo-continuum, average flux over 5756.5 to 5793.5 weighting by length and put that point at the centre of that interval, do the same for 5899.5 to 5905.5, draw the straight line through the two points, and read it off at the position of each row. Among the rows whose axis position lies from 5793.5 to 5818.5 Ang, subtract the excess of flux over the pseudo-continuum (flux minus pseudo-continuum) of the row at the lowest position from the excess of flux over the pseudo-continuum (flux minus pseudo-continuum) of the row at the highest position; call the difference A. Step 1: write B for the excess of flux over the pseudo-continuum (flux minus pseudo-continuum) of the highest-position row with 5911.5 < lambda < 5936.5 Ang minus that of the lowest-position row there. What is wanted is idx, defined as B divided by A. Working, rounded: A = -0.5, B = 4.2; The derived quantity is -7.9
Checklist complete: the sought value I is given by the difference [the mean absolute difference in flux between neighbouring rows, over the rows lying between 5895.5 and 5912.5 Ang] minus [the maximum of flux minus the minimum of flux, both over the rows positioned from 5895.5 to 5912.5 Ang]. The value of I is -10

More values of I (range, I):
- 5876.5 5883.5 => -1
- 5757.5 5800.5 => -3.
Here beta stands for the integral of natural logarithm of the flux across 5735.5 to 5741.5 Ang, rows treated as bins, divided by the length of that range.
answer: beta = 2.96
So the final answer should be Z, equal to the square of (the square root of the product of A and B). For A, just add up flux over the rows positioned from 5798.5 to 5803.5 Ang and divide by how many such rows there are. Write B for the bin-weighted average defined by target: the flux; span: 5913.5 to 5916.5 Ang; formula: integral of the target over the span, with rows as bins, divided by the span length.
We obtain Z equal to 296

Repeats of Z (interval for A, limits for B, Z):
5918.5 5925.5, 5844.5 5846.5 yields 295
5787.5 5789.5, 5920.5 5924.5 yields 293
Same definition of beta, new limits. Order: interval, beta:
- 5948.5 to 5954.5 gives 2.81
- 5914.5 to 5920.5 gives 2.70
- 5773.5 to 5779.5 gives 2.96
